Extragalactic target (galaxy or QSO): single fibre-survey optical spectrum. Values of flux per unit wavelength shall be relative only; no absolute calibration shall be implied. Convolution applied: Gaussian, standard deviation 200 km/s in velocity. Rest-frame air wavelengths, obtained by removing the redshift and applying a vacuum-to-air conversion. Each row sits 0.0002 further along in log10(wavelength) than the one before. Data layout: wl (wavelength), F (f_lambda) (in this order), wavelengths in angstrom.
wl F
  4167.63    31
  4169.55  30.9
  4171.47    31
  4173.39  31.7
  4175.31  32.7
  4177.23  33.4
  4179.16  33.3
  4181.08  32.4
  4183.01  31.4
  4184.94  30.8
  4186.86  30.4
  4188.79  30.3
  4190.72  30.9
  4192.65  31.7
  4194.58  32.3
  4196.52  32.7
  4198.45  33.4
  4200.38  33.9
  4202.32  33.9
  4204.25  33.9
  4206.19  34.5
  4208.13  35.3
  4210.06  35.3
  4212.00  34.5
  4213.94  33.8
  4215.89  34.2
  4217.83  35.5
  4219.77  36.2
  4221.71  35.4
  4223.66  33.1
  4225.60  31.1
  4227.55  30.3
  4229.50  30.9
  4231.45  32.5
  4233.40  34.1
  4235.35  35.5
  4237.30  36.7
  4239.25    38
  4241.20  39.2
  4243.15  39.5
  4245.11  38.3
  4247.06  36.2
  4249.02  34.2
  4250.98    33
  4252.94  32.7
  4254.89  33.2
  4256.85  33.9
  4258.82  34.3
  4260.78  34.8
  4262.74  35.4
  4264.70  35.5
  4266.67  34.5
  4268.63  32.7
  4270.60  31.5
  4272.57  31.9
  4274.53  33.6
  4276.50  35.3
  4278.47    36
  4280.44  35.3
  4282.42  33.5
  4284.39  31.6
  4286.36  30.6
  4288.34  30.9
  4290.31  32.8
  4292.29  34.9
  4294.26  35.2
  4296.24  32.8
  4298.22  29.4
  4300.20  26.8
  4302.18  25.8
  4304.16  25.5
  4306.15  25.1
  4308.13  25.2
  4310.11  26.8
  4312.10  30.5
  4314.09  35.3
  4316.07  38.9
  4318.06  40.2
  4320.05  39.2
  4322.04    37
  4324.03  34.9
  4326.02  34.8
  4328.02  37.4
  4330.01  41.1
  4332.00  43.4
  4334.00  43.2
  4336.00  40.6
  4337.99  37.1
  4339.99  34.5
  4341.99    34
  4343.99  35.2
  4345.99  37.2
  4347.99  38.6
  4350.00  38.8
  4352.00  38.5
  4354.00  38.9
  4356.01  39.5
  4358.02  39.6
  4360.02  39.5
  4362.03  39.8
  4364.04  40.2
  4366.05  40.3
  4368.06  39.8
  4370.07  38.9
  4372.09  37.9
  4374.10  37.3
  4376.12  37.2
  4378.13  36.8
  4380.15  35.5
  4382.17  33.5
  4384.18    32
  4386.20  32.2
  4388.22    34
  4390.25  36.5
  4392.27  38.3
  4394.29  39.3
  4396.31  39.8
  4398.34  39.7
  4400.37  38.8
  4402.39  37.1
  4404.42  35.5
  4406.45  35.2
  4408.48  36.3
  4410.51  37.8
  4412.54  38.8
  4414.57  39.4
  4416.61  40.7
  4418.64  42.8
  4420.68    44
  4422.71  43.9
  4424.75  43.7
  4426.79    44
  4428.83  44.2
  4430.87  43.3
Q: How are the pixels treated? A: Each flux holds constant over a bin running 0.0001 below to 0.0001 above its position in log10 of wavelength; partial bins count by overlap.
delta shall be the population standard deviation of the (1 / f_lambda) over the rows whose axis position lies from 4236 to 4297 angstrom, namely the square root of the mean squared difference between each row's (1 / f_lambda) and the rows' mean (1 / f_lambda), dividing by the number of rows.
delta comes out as 0.0019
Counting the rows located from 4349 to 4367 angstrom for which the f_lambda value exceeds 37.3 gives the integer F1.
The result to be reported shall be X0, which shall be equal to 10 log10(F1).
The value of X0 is 9.5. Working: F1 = 9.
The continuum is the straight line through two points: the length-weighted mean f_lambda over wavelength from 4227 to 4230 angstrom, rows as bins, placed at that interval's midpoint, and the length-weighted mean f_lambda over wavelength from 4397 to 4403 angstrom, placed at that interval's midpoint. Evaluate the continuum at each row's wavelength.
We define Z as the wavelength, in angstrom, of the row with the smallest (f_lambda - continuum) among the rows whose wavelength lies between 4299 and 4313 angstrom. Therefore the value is 4306.15 angstrom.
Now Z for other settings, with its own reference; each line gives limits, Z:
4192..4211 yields 4192.65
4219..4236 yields 4227.55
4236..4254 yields 4252.94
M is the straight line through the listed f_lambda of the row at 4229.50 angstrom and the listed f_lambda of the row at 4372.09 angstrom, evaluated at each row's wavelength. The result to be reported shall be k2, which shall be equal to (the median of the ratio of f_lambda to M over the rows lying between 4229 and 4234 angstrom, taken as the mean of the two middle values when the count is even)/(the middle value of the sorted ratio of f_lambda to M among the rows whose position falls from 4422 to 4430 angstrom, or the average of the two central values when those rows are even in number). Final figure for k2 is 0.97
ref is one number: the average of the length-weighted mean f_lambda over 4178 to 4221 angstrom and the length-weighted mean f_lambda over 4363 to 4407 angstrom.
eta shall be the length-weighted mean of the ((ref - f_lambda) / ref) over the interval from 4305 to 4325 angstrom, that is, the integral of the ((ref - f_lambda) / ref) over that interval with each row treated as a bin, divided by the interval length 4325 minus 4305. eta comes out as 0.054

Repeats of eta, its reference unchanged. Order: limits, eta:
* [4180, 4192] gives 0.116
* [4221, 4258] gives 0.016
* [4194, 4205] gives 0.051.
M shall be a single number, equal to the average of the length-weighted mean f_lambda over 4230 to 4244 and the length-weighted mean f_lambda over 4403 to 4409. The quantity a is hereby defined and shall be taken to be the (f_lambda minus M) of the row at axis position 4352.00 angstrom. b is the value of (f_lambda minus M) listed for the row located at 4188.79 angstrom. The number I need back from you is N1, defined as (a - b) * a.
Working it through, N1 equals 21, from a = 2.5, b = -5.7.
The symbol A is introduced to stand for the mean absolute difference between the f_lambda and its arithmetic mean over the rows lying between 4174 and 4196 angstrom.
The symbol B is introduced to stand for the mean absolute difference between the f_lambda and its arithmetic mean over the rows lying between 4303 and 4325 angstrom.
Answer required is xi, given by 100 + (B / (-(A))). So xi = 94.2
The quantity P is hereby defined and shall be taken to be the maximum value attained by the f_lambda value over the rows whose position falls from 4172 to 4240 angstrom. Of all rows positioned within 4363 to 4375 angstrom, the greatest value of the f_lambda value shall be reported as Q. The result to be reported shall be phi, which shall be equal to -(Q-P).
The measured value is -2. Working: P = 38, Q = 40.3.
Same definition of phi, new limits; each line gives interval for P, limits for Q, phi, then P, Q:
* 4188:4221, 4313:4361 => -7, 36.2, 43.4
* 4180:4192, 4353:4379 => -8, 32.4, 40.3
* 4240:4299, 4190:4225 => 3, 39.5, 36.2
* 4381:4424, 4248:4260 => 10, 44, 34.3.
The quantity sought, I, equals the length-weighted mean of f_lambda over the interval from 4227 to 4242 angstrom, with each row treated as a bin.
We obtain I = 34.7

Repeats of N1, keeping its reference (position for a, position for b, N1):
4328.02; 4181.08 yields 7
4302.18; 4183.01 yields 57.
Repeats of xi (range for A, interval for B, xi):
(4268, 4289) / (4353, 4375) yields 99.5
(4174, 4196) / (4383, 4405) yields 97.5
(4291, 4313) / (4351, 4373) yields 99.8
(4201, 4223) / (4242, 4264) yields 97.6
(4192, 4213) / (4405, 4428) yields 96.9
